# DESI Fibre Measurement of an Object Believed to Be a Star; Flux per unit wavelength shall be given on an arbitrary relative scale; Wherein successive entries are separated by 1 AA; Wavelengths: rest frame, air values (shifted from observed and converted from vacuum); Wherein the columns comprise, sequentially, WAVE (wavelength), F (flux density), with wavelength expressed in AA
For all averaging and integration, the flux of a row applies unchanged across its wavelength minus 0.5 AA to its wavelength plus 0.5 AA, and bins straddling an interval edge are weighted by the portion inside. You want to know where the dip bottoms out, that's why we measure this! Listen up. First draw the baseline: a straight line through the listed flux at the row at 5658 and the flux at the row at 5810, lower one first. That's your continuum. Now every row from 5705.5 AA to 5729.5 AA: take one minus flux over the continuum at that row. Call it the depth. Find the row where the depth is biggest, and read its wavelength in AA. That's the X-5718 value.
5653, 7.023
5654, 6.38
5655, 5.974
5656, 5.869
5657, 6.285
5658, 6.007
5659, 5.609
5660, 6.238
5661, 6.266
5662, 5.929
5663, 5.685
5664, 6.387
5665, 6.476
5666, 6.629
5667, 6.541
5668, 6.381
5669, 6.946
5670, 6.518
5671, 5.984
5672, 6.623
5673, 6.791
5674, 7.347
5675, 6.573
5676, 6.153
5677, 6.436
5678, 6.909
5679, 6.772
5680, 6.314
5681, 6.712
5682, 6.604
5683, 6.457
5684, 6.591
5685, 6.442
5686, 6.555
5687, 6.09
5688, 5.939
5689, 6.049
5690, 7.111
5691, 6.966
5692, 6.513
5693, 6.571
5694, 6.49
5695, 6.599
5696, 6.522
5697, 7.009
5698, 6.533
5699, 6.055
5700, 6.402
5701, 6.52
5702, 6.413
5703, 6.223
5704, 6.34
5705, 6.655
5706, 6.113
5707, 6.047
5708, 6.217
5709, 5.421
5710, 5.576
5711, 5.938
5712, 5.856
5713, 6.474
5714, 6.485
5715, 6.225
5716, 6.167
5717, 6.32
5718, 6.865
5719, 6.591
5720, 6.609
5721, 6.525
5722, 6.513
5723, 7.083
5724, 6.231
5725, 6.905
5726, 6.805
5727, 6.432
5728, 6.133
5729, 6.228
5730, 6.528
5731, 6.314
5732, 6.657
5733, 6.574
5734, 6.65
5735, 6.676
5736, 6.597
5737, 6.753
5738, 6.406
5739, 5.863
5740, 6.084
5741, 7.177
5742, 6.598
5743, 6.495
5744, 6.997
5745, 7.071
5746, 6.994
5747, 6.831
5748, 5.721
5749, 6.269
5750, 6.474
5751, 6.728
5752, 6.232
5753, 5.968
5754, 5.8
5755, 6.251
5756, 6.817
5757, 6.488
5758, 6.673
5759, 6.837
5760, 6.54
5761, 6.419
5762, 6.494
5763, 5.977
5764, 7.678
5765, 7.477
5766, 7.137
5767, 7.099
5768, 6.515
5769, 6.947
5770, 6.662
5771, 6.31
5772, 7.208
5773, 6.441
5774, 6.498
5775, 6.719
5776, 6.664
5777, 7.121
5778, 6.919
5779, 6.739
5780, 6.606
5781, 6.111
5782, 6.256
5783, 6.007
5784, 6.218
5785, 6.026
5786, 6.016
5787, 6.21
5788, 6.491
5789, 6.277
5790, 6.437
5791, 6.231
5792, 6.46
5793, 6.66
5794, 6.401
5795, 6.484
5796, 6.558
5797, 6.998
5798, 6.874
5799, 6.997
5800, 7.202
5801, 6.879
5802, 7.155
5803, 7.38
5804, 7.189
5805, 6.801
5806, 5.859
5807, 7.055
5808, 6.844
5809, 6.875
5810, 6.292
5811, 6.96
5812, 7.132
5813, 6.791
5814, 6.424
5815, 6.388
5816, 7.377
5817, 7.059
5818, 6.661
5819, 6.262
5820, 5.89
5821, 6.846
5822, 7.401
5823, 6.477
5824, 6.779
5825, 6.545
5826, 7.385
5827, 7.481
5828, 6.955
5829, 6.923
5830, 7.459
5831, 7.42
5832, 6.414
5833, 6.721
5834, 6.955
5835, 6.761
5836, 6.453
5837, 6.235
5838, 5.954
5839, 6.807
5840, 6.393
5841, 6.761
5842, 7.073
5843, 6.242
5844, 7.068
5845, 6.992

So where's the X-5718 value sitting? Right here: 5709 AA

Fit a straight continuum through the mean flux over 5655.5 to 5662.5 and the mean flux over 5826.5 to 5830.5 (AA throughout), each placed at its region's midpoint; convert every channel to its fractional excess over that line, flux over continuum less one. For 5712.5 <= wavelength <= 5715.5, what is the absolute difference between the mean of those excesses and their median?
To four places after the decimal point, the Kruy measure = 0.0135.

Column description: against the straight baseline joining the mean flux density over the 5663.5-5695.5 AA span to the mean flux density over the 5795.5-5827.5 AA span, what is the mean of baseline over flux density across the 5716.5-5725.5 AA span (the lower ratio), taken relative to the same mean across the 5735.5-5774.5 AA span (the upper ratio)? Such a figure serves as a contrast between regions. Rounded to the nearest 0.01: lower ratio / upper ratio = 0.98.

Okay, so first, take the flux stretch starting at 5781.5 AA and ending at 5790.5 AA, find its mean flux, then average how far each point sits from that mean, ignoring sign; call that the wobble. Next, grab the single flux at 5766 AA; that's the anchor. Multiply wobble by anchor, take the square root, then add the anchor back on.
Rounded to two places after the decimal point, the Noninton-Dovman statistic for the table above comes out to 8.11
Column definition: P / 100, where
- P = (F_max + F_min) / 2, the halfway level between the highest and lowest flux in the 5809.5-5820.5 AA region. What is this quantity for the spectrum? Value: 0.0663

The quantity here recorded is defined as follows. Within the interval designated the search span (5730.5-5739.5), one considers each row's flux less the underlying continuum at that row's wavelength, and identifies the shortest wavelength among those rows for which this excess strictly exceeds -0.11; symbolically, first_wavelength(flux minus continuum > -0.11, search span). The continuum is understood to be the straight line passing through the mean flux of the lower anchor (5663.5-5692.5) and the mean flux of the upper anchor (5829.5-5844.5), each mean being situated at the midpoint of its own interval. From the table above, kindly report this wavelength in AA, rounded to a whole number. 5732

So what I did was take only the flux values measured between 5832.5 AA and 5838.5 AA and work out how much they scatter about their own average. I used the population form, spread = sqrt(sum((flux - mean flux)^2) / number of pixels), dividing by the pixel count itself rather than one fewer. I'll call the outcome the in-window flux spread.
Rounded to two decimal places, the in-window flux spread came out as 0.34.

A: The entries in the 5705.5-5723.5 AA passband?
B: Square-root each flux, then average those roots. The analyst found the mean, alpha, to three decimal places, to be 2.504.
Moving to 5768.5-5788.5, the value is 2.550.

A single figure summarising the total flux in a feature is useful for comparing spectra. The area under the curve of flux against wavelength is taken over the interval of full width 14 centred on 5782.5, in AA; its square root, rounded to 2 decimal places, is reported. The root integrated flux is 9.47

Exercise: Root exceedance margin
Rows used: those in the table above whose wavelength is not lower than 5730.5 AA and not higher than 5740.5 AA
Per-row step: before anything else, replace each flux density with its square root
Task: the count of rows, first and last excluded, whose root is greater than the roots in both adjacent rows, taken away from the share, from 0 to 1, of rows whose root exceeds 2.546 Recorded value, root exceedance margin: -2.4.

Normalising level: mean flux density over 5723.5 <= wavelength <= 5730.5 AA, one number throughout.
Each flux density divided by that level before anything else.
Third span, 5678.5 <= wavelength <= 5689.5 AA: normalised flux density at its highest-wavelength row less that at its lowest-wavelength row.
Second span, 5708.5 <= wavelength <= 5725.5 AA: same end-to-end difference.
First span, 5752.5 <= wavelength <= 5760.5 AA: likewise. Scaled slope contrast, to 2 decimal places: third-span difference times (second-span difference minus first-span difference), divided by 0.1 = -0.16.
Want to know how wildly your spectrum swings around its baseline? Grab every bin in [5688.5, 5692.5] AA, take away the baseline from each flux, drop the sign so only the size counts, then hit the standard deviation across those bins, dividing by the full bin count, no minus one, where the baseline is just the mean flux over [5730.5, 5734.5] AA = 0.20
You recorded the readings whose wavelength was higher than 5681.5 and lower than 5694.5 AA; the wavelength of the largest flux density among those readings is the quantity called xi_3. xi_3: 5690 AA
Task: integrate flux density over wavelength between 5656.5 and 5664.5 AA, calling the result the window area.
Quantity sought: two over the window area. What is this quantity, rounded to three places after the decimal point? 0.041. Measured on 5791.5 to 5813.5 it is 0.013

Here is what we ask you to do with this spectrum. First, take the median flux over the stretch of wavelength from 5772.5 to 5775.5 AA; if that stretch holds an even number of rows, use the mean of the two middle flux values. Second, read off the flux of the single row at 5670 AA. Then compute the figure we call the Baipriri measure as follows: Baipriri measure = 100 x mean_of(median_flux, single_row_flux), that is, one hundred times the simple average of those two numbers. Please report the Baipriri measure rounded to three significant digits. 651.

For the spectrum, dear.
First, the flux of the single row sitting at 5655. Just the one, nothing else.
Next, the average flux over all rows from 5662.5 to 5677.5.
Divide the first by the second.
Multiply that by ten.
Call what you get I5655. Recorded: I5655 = 9.2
